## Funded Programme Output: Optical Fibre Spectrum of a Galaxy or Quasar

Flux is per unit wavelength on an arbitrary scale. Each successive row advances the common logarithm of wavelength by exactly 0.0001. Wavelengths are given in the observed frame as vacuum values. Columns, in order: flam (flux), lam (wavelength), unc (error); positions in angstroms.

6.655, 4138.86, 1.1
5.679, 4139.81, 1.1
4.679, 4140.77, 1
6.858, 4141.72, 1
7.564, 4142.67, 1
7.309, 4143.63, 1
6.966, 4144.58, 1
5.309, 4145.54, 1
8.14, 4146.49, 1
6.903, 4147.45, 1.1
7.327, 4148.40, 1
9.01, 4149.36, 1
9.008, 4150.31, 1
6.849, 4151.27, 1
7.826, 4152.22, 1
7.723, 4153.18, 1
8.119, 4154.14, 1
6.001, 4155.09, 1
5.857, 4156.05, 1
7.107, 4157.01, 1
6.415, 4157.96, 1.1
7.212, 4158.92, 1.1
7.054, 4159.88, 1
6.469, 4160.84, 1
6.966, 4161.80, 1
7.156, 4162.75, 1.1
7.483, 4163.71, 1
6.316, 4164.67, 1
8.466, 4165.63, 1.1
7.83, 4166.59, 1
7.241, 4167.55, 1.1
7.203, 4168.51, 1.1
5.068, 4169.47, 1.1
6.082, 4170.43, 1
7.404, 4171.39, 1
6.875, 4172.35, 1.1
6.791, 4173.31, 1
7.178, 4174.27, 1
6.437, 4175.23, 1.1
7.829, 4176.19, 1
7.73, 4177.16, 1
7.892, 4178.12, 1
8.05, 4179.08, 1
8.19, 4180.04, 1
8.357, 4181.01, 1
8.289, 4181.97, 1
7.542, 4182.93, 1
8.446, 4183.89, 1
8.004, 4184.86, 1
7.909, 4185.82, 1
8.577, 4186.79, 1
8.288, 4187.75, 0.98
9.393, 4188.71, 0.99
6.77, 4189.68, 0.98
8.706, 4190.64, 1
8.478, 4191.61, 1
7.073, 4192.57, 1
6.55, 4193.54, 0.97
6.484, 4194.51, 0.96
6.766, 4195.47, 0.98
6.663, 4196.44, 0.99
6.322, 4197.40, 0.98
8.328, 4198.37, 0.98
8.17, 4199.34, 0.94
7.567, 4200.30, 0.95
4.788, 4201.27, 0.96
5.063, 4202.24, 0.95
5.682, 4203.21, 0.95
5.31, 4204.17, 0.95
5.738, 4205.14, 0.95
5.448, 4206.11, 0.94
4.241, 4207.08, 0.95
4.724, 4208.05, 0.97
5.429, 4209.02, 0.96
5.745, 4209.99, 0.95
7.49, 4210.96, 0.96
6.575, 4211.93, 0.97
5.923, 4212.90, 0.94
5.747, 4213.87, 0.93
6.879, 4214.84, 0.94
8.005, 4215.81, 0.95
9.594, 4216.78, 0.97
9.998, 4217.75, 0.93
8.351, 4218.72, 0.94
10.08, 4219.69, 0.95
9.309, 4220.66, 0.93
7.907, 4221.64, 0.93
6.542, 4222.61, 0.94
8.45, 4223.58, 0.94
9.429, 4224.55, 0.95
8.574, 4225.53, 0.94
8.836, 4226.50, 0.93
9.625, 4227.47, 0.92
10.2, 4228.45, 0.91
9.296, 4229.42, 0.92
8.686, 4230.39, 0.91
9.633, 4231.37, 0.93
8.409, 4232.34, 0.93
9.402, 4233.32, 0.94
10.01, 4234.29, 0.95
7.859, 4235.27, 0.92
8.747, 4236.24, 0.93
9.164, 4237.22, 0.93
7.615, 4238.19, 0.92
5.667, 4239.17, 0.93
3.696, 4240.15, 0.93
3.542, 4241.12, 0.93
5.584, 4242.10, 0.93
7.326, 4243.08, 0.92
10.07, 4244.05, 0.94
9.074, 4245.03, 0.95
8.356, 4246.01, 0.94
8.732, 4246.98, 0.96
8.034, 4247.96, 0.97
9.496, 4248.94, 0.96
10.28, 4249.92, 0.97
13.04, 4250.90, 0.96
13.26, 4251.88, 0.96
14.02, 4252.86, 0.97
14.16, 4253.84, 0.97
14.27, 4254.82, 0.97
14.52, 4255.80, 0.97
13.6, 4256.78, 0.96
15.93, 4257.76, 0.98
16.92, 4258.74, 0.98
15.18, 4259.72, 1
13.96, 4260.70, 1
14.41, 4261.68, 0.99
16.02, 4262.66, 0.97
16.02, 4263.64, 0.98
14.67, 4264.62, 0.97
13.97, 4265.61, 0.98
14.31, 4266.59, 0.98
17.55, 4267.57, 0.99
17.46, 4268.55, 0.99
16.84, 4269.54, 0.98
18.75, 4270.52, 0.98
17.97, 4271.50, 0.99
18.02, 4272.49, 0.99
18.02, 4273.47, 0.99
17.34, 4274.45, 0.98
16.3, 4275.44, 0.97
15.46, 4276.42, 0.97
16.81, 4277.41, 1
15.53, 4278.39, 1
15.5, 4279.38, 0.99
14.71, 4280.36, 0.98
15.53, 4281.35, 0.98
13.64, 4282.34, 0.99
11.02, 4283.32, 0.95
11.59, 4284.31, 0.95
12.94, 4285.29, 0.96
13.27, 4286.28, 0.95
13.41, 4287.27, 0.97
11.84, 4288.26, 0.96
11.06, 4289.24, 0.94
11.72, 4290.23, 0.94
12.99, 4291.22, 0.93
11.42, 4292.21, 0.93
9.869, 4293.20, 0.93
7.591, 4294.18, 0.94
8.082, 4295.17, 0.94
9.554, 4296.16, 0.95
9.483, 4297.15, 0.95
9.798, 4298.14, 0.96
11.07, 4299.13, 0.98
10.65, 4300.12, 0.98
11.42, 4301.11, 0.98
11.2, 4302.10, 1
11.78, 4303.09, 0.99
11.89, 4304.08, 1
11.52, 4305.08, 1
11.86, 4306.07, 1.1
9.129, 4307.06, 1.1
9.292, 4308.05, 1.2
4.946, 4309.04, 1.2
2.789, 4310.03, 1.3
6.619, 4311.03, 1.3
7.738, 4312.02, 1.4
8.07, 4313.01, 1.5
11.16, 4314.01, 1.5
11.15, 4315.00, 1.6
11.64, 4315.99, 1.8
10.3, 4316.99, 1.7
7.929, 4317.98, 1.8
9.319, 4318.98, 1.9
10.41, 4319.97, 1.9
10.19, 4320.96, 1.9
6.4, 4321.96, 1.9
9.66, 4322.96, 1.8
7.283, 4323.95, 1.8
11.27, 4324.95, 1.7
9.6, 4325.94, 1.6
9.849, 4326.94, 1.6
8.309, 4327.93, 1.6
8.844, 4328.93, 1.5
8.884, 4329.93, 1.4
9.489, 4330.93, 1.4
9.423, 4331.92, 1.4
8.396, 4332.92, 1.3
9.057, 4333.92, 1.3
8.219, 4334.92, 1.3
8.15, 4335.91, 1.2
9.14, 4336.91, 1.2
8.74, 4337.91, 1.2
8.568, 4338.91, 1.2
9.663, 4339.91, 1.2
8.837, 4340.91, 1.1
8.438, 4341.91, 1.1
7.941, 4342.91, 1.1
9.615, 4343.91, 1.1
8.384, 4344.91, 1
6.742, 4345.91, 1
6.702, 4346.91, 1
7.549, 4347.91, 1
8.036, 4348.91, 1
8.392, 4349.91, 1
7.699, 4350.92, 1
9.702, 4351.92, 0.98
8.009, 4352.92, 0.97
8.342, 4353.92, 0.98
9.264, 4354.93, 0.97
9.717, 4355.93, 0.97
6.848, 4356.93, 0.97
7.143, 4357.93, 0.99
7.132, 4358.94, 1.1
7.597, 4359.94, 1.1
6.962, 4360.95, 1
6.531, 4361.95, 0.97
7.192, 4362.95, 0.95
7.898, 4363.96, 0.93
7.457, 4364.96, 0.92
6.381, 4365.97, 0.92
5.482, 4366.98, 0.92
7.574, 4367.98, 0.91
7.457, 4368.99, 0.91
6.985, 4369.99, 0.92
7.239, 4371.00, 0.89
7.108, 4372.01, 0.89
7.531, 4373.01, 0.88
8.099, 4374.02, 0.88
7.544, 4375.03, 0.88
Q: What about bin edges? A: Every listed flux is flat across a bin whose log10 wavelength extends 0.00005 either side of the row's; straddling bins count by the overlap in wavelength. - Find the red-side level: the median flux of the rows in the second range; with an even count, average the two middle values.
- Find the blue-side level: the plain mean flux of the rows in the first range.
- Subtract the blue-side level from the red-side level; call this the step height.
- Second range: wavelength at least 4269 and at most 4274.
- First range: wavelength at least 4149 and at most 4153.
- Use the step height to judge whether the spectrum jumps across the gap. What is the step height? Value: 10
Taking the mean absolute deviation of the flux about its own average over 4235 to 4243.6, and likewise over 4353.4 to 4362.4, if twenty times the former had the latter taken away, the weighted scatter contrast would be 34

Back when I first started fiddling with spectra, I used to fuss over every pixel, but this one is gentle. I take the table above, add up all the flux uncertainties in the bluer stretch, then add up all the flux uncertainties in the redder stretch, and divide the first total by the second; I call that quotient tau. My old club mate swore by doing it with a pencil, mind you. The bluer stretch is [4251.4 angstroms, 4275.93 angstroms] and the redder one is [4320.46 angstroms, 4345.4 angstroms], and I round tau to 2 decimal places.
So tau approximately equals 0.70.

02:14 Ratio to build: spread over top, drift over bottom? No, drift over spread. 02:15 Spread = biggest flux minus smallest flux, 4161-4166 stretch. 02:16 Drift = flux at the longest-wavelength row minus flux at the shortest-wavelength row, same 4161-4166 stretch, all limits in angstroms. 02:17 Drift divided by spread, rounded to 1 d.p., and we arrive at 0.7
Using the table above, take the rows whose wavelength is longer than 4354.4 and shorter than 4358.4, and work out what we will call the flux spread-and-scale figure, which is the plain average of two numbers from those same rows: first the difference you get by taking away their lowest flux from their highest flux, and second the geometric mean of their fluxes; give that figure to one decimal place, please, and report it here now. 5.5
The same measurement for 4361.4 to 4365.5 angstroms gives 4.3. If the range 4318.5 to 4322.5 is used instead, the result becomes 6.5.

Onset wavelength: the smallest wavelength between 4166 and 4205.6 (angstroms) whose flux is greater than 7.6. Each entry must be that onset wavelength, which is 4166.59 angstroms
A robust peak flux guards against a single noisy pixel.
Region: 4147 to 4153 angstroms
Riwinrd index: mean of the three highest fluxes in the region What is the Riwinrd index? 8.6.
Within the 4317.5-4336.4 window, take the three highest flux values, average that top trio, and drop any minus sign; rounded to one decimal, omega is 10.6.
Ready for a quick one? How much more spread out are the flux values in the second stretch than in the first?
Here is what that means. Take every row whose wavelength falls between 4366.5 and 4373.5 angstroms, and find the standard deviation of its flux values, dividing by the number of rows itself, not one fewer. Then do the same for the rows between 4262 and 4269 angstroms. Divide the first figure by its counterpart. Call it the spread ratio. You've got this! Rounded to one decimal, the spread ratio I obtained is 0.5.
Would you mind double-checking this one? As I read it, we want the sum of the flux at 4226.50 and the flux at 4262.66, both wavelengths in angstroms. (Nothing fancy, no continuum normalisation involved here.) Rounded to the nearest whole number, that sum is 25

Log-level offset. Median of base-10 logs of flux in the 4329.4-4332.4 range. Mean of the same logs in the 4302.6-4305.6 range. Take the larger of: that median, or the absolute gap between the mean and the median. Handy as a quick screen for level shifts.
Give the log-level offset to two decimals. 0.97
